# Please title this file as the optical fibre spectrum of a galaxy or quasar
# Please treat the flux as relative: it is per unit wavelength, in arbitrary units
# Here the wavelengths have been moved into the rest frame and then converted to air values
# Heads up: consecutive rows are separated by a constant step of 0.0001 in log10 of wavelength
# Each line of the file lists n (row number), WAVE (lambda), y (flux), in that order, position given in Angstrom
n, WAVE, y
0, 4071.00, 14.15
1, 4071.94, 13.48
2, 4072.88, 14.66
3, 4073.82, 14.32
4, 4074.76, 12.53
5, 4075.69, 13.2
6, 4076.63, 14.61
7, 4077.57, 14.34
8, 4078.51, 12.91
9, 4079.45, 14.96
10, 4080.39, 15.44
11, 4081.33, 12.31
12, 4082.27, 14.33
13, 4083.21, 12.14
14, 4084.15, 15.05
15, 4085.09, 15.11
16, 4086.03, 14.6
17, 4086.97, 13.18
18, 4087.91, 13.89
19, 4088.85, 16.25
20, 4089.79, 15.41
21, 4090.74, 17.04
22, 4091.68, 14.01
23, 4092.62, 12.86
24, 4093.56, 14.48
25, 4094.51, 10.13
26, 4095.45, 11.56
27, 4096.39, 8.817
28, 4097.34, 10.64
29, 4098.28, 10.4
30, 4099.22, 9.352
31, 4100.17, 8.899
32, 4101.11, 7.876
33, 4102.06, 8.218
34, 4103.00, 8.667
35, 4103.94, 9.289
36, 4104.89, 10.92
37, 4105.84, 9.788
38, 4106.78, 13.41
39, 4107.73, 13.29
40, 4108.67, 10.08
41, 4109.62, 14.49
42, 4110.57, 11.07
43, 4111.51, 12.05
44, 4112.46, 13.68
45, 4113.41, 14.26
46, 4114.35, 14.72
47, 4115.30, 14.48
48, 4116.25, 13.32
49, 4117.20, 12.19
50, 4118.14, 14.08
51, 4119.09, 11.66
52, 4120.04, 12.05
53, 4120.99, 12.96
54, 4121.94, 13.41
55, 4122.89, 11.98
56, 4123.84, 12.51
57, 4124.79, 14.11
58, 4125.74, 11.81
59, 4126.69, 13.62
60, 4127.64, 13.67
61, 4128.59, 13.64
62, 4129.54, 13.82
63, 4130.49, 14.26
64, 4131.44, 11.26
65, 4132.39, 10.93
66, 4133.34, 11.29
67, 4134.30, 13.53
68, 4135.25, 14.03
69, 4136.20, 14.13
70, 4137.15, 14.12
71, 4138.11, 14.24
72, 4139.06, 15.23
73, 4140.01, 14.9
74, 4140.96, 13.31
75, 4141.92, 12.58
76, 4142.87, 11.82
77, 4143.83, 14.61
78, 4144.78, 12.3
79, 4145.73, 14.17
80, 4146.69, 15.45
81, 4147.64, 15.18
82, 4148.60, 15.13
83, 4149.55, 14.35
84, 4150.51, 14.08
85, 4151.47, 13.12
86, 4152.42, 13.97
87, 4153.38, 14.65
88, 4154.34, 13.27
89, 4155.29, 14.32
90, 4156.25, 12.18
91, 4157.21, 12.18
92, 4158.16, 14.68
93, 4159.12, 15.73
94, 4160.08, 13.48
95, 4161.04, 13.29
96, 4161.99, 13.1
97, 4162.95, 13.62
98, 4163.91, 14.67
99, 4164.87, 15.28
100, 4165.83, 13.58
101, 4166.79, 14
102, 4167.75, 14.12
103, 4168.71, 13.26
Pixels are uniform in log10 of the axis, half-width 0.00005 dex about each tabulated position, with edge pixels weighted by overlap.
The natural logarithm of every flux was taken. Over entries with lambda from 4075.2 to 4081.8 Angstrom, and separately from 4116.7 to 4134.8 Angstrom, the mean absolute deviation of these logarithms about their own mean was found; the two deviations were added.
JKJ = 0.150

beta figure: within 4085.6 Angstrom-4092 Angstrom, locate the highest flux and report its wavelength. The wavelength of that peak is 4090.74 Angstrom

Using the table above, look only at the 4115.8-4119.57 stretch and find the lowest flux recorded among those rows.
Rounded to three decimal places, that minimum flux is 11.660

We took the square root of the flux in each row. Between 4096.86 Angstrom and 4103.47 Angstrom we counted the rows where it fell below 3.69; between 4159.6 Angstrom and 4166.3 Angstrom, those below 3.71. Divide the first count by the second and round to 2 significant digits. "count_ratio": 1.4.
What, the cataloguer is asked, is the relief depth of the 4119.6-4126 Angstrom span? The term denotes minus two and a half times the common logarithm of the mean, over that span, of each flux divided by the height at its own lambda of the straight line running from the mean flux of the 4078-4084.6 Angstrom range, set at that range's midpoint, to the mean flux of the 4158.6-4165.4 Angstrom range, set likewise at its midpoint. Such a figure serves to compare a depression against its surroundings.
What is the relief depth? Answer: 0.11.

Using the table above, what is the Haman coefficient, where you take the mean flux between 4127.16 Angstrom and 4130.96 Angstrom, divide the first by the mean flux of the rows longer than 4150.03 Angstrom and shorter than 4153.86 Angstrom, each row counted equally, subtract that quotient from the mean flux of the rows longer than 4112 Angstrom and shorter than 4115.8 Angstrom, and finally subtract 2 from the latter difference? 11.3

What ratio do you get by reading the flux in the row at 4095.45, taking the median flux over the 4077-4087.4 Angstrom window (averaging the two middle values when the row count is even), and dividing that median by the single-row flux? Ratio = 1.24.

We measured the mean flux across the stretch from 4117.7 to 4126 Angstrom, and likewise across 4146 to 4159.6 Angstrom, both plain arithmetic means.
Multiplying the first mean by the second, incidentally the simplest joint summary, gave 180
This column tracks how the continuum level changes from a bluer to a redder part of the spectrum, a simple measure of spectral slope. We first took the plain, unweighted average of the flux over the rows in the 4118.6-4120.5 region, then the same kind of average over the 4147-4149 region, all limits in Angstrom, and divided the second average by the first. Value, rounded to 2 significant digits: 1.3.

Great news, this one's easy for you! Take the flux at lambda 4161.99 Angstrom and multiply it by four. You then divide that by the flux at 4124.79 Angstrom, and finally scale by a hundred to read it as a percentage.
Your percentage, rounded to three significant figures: 371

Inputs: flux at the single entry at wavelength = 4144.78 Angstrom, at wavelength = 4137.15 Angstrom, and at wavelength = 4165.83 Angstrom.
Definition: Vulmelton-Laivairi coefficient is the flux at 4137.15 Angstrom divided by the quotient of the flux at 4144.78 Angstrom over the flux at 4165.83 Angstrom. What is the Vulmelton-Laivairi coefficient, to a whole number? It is 16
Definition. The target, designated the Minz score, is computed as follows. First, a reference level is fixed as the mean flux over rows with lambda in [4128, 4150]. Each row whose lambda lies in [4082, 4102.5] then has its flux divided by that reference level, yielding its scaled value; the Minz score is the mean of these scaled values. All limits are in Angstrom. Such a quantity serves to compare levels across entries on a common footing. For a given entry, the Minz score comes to 0.91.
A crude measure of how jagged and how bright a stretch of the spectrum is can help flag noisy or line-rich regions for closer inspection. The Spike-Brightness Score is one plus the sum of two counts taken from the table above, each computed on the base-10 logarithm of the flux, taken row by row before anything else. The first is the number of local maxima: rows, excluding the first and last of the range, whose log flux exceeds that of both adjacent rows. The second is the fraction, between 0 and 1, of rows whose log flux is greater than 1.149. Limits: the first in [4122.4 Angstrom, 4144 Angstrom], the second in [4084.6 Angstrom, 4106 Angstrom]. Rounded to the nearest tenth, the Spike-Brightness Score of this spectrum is 6.3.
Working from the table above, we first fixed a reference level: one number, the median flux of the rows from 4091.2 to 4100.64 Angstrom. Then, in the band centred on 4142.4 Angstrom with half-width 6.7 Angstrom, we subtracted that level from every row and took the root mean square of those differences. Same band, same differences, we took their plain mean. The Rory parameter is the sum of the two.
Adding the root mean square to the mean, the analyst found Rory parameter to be 7.3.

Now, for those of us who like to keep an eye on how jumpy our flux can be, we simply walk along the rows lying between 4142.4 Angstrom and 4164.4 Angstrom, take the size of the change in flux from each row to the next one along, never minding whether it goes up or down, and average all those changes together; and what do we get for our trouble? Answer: 1.11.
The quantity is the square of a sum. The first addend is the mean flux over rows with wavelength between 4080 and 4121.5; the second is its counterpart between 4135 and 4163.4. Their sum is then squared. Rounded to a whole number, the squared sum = 695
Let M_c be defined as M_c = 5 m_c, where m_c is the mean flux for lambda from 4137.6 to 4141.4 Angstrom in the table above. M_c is 72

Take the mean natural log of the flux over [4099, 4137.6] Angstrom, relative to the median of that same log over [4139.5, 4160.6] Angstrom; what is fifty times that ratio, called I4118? 47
